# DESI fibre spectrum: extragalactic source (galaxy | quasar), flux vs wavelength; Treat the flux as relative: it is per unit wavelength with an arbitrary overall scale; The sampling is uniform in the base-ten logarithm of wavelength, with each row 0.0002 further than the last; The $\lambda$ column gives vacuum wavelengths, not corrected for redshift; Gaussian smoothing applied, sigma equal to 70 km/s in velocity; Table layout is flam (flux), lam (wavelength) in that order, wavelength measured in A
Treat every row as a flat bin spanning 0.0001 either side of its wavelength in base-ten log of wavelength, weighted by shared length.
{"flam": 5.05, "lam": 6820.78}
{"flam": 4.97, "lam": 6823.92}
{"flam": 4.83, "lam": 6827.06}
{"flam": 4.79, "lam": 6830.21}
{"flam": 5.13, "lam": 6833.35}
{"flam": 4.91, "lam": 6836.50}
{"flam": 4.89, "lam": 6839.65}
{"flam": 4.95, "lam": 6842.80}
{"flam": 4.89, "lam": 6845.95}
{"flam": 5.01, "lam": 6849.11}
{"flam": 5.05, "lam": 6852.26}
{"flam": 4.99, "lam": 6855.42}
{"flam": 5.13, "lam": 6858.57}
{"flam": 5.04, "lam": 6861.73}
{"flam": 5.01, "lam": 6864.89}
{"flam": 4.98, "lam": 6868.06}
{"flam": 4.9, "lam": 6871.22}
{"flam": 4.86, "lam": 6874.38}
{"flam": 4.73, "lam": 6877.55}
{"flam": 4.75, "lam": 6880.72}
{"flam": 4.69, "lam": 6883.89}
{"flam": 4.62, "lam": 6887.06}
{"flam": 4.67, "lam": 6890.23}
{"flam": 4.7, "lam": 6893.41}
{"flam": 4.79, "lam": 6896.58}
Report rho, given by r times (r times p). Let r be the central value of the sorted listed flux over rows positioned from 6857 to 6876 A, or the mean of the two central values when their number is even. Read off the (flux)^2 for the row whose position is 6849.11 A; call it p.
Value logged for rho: 626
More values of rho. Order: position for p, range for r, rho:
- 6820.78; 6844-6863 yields 644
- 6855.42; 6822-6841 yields 598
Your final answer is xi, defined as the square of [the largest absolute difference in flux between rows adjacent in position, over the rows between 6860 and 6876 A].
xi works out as 0.006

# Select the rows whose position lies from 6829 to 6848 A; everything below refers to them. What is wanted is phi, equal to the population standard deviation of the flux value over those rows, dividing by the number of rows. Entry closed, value 0.103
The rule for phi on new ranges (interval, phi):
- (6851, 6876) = 0.080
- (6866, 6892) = 0.117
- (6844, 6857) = 0.059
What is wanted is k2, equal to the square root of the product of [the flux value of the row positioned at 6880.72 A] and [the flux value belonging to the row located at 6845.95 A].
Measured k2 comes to 4.82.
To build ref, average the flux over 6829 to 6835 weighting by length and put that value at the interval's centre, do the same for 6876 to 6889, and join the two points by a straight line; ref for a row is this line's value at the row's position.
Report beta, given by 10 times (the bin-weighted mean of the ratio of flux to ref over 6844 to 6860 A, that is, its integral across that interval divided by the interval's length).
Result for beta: 10.3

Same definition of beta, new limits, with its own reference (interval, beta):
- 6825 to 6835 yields 9.9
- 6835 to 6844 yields 10.0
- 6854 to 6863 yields 10.5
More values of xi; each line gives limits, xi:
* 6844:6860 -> 0.020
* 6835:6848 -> 0.004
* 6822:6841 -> 0.116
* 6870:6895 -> 0.017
